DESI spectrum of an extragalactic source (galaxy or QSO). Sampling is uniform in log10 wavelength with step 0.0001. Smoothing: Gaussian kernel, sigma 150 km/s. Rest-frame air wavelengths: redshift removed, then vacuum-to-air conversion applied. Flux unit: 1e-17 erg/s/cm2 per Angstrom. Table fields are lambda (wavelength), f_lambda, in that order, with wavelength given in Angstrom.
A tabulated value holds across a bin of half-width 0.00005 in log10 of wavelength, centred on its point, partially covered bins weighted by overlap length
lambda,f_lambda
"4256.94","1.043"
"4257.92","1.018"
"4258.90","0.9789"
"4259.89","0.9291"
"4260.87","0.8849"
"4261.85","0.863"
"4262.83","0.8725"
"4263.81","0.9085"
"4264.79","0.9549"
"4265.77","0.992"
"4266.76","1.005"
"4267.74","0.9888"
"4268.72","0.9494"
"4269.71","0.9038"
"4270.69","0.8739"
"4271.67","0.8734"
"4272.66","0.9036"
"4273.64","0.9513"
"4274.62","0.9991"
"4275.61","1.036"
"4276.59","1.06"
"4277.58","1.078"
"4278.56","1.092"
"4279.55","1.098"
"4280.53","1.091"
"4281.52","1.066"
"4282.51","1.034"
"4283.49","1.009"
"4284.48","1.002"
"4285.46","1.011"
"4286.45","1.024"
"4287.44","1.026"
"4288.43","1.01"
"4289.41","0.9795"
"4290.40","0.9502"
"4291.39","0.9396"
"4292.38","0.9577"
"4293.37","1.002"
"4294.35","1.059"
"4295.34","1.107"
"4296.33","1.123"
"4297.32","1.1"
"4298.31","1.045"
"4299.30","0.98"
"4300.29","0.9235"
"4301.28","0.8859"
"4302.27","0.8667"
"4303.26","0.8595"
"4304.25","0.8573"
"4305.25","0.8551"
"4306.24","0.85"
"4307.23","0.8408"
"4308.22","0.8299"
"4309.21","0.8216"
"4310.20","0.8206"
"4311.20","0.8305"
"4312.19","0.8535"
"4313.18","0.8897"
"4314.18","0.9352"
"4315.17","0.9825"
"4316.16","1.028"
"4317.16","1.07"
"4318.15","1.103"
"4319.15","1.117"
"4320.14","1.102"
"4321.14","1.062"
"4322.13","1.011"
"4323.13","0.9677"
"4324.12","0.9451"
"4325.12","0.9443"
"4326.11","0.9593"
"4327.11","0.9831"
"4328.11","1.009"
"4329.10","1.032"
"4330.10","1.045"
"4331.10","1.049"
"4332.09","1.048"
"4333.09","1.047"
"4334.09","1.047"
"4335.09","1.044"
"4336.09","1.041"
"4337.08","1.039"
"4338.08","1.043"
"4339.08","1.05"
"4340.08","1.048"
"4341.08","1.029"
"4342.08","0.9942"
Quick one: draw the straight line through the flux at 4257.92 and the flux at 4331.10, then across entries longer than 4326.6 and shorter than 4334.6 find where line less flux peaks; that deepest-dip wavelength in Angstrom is 4327.11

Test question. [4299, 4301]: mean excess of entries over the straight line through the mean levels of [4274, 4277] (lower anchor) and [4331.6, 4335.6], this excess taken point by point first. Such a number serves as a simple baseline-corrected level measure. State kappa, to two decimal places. -0.09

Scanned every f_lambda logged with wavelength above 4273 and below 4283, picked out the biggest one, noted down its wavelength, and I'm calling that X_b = 4279.55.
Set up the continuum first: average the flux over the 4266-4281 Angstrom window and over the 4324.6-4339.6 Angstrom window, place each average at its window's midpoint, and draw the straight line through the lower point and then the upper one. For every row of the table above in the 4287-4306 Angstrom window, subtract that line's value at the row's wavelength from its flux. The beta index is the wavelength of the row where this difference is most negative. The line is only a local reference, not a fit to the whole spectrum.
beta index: 4305.25 Angstrom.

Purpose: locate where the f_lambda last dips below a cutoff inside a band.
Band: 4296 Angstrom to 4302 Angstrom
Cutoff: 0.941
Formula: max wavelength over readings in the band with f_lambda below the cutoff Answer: 4301.28 Angstrom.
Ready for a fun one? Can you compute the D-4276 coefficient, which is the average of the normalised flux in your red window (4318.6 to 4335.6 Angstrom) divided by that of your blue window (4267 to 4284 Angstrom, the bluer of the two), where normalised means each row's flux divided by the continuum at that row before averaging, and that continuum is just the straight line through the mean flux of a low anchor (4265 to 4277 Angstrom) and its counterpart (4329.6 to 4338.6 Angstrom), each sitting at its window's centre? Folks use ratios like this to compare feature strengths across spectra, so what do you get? 0.96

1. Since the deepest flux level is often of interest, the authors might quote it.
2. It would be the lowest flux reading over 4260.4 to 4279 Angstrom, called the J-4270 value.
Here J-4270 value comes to 0.863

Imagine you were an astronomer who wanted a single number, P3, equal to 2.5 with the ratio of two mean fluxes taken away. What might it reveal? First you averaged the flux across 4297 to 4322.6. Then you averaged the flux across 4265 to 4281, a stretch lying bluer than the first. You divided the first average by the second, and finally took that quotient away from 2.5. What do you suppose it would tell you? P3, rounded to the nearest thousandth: 1.551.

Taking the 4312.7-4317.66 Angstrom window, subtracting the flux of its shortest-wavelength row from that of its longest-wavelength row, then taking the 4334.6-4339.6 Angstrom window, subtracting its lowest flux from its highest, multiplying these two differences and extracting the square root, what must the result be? 0.045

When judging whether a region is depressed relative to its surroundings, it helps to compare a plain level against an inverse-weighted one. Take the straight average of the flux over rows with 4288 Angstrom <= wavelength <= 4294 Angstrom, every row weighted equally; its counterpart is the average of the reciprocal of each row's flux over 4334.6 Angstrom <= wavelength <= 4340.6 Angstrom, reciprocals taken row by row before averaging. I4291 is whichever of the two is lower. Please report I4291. 0.958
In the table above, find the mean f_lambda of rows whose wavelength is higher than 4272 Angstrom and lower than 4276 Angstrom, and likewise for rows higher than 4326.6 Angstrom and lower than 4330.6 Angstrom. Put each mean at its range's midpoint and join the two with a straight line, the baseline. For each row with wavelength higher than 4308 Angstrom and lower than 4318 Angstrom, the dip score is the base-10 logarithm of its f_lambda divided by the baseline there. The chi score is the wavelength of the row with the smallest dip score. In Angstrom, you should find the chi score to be 4310.20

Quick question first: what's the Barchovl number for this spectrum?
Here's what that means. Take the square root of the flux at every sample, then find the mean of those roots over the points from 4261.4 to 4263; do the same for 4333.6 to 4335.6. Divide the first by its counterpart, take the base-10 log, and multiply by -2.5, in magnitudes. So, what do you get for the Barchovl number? 0.10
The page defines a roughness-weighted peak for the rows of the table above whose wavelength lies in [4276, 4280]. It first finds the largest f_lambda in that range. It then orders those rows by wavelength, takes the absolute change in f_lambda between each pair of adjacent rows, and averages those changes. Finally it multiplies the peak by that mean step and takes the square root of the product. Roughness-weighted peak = 0.118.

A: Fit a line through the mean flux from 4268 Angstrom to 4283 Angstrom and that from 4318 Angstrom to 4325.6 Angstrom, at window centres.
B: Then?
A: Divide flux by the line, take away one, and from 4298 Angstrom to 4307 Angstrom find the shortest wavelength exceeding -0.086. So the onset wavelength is 4298.31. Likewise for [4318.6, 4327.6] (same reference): 4319.15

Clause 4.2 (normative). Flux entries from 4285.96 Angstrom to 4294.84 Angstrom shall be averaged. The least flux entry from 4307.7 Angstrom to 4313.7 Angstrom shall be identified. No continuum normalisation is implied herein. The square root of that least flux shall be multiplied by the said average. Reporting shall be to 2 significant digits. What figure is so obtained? 0.90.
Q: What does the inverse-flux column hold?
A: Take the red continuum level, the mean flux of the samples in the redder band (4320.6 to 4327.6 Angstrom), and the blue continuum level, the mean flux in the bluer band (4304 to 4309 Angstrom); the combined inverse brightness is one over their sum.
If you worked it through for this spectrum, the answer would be 0.547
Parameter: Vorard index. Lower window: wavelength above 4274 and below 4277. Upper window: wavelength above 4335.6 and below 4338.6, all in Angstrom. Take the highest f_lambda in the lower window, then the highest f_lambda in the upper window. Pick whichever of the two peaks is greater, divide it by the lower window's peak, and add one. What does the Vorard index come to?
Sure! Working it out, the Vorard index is 2.00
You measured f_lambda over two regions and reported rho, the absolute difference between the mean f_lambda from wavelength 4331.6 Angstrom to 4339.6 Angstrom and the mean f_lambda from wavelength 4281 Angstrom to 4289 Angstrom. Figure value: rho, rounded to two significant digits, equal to 0.022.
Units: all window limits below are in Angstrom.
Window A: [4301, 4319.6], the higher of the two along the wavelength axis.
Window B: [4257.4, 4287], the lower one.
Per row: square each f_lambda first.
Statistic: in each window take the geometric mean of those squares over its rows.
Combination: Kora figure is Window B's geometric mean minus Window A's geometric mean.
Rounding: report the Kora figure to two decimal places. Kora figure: 0.14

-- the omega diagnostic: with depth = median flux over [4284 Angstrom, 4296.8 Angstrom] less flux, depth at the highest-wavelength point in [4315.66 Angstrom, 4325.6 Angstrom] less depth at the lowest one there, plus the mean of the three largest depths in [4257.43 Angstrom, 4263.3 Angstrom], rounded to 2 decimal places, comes 0.22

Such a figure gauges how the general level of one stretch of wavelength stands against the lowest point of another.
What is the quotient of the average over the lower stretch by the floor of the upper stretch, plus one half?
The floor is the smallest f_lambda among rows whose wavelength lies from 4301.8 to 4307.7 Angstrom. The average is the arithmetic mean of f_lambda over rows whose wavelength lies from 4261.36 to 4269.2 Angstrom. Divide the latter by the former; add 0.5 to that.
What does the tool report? 1.62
